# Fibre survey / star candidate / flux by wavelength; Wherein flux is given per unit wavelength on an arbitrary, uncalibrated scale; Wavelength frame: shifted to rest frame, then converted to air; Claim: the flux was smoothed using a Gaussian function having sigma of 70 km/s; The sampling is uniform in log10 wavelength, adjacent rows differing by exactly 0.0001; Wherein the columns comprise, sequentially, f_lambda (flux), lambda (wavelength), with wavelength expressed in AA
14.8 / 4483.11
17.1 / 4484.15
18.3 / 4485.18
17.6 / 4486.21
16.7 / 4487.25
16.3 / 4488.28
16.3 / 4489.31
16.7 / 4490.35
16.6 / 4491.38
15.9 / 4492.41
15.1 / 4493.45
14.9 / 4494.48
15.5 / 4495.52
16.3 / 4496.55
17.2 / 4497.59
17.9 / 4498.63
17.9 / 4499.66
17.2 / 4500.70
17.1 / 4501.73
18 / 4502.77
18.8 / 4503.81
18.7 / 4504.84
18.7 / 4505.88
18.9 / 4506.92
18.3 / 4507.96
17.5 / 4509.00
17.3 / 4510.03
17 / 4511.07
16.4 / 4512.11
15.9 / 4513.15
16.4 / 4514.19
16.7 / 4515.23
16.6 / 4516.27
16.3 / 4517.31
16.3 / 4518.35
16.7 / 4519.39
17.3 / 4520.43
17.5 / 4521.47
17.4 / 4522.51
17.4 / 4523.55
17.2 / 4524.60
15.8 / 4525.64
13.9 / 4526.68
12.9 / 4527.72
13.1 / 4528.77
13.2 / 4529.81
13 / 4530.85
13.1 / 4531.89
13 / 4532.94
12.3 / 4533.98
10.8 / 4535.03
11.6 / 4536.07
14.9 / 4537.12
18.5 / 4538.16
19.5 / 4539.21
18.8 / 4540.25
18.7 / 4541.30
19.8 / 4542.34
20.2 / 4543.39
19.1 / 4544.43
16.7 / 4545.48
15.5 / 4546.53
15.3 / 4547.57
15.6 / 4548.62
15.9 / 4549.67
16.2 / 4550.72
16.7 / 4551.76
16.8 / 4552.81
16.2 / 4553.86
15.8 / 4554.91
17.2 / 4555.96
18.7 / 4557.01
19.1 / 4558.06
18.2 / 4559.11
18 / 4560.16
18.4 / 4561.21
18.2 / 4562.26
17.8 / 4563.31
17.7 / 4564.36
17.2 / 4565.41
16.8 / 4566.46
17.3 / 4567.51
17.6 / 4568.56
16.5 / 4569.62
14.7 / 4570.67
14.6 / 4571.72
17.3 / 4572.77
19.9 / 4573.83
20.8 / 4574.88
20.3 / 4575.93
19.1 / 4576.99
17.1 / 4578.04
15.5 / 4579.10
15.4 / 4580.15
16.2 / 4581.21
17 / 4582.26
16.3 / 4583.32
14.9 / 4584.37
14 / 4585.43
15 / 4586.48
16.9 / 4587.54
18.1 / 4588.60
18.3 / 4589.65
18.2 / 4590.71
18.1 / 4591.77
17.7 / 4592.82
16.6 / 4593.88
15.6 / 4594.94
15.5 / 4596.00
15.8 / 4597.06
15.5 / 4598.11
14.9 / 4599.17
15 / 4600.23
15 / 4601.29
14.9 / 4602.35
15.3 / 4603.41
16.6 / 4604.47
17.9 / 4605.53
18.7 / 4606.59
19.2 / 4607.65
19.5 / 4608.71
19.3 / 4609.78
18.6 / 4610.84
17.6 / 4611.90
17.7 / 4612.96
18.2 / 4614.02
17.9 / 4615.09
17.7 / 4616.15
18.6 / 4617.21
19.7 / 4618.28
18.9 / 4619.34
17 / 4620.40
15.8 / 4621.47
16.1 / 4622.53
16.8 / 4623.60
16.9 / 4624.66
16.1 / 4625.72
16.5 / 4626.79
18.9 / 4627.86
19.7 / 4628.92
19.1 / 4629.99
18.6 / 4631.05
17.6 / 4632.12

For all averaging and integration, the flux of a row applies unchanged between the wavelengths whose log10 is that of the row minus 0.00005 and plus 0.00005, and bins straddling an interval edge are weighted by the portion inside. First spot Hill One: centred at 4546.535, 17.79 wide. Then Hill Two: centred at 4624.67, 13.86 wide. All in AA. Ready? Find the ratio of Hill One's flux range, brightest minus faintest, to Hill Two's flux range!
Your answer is 1.3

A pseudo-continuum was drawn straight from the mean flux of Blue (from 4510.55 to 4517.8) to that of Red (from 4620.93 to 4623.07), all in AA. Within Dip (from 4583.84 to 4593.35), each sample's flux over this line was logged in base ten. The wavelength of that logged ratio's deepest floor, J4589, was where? 4585.43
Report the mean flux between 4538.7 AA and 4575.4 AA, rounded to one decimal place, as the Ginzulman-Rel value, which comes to 17.5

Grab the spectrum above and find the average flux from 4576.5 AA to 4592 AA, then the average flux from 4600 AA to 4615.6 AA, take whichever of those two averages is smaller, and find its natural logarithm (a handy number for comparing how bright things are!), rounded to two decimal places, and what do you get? 2.81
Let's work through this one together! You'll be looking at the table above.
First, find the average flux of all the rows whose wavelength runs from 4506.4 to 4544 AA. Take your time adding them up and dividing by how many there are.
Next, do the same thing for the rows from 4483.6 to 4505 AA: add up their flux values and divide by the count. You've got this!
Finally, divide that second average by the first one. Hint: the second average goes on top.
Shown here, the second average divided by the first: 1.05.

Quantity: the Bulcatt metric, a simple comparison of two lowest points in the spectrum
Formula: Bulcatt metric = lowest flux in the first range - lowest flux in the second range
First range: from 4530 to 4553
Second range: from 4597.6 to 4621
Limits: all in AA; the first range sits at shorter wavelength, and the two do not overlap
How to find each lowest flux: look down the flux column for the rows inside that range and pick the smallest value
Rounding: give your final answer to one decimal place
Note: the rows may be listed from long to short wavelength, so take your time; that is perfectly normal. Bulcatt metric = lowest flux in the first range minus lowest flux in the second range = -4.1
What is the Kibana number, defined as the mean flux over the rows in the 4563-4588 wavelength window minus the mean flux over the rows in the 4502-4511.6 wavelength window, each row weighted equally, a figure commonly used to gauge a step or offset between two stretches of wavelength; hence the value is -1.2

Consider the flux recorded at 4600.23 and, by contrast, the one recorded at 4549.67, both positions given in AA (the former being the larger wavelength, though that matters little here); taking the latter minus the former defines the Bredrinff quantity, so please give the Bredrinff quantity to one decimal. 0.9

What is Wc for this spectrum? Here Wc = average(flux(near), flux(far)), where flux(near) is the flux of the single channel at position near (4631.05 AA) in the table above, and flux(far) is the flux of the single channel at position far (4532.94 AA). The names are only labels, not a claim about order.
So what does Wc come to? 15.8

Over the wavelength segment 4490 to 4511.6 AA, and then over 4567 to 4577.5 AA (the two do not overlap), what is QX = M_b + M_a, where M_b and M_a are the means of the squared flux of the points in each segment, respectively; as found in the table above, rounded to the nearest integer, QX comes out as 619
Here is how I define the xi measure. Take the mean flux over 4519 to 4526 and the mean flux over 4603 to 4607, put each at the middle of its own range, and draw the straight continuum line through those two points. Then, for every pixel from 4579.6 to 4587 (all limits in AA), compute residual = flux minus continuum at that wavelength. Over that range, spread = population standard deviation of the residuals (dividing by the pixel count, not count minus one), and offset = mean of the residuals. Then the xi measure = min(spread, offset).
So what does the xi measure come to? -1.6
